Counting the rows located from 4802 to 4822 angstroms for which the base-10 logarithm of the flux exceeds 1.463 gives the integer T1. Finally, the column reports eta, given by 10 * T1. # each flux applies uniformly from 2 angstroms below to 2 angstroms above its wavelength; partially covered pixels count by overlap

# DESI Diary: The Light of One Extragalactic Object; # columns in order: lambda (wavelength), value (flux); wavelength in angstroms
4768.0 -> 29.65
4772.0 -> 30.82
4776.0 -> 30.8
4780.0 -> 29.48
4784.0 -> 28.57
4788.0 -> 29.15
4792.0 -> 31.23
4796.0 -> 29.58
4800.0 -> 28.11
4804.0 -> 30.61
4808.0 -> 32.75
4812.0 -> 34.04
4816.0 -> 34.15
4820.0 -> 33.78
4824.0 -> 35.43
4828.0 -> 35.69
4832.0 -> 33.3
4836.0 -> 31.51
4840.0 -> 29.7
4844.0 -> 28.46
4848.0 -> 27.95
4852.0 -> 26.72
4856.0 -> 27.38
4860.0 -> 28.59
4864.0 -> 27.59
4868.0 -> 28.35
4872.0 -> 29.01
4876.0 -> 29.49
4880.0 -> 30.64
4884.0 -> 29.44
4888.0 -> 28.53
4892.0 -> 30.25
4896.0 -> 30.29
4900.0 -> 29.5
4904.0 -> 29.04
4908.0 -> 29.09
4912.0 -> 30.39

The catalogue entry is 50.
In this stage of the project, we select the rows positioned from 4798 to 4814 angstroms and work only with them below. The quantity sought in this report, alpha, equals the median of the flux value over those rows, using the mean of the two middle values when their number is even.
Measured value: 31.7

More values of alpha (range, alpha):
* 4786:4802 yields 29.4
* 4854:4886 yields 28.8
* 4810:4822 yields 34.0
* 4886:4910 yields 29.3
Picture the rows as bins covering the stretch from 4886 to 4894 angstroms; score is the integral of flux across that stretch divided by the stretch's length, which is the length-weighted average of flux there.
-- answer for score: 29.4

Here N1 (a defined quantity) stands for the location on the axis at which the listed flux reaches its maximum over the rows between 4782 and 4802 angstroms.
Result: 4792.0 angstroms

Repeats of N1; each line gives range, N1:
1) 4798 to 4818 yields 4816.0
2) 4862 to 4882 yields 4880.0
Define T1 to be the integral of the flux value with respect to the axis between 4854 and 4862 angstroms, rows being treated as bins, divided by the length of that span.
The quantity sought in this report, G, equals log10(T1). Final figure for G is 1.447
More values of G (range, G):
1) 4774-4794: 1.475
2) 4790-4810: 1.484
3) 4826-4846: 1.501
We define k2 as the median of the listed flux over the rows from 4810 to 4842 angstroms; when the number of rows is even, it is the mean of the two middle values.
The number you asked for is 33.9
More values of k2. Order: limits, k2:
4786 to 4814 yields 30.6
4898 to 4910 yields 29.1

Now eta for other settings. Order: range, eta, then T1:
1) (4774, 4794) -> 40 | 4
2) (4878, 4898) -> 40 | 4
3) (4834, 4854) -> 20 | 2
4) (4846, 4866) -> 0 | 0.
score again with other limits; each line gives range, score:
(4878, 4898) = 29.8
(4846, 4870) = 27.8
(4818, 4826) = 34.6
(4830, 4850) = 30.2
